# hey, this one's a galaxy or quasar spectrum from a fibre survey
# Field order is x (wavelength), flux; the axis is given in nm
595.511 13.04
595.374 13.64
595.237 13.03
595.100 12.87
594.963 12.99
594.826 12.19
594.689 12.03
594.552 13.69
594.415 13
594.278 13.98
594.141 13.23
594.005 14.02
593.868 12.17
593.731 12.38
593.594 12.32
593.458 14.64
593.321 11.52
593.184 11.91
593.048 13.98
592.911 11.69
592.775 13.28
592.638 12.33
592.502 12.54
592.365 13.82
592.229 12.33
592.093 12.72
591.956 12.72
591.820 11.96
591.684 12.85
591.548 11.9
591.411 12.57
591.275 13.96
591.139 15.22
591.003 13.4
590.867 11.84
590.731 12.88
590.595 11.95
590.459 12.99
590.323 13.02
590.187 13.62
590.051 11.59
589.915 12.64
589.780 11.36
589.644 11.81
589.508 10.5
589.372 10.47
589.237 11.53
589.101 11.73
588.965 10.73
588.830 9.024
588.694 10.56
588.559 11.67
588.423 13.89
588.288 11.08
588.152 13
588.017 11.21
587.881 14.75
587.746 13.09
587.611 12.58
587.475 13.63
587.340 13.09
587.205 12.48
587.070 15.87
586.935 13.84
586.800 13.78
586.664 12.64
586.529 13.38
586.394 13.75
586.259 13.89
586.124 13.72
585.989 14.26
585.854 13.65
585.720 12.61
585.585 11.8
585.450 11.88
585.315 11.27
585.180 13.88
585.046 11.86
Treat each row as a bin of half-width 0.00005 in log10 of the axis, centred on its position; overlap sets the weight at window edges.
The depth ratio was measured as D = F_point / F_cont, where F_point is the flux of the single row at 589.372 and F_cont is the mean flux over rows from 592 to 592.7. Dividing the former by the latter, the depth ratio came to 0.8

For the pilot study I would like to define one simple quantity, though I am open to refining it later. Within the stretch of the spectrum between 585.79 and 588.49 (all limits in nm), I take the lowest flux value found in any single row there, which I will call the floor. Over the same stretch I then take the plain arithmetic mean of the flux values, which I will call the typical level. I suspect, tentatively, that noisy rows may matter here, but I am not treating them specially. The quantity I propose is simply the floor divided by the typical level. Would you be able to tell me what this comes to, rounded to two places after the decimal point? 0.83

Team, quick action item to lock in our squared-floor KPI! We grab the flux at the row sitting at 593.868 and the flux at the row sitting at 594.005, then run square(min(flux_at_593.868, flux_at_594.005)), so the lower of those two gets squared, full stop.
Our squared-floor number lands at 148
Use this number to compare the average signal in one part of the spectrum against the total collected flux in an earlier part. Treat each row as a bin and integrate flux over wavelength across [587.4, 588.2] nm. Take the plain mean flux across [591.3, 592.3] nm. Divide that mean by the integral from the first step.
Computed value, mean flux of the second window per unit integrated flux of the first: 1.2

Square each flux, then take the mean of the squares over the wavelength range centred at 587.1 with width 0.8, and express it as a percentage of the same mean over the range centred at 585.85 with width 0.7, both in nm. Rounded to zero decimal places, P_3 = 109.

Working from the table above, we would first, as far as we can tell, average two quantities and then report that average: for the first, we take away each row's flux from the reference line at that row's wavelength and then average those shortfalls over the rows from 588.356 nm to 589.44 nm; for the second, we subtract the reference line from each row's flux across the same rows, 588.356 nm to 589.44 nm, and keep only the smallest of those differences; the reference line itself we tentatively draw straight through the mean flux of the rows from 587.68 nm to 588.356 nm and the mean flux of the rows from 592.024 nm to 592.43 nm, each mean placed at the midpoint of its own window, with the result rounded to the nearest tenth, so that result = -1.1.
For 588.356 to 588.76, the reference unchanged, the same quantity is -0.7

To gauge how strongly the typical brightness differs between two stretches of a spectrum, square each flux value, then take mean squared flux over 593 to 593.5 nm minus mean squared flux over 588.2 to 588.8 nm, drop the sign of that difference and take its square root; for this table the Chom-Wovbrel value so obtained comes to 5.5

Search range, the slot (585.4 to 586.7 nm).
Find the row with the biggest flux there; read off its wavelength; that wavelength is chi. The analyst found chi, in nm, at 585.989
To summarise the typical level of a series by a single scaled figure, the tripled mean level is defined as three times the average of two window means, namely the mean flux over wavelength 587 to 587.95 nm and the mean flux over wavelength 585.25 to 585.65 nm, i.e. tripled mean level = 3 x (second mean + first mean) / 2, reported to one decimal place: 37.9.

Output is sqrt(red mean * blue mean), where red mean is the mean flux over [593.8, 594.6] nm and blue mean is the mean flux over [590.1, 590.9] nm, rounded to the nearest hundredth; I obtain 13.03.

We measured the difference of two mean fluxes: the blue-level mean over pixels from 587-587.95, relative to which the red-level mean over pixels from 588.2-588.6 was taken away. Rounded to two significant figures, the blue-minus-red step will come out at 1.4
